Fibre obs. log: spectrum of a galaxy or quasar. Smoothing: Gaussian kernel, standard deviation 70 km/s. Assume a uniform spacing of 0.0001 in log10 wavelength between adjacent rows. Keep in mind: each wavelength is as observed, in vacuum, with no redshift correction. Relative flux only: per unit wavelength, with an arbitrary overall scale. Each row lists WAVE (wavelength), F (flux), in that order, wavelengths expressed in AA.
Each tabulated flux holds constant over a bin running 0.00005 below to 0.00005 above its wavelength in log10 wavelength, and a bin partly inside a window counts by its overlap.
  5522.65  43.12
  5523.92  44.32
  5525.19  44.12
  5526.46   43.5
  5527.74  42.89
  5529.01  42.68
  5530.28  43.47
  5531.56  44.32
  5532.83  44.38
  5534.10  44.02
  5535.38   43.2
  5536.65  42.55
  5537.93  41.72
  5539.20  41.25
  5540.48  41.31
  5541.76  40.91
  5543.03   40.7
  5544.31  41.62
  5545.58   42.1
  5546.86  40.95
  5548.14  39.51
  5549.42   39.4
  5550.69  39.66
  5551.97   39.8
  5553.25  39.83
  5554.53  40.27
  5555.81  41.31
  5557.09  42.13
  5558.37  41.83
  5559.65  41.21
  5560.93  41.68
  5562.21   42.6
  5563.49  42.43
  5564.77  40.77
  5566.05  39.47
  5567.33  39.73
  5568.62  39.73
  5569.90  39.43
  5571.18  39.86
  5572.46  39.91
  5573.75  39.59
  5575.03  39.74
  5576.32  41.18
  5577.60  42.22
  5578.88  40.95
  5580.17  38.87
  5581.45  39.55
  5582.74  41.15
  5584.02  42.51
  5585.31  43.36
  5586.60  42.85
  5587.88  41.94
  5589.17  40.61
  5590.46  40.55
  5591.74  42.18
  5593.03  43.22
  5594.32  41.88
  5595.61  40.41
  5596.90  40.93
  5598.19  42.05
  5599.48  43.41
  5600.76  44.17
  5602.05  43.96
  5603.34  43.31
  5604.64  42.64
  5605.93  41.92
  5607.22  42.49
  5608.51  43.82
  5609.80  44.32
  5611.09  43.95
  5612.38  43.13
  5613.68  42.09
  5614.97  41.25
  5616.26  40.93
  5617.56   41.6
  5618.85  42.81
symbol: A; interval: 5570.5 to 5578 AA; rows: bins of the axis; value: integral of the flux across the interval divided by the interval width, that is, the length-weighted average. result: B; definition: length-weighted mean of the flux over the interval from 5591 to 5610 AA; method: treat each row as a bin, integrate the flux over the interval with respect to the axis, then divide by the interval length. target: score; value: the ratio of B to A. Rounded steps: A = 40.4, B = 42.7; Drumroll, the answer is 1.06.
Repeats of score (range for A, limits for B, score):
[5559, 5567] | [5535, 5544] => 1.01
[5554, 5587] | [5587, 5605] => 1.03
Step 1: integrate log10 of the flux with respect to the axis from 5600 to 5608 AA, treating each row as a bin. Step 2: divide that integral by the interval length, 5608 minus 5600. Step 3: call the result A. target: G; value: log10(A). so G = 0.213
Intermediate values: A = 1.63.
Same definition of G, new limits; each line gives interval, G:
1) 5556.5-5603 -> 0.209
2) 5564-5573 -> 0.205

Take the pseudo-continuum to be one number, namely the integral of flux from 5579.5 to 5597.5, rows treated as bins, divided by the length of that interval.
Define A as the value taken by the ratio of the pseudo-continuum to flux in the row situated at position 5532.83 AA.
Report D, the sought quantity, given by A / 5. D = 0.187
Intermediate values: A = 0.93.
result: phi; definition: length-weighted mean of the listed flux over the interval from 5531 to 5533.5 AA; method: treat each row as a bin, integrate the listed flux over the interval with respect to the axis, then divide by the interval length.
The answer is 44.5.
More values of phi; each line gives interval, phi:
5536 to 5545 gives 41.5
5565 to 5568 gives 39.7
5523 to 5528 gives 43.7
